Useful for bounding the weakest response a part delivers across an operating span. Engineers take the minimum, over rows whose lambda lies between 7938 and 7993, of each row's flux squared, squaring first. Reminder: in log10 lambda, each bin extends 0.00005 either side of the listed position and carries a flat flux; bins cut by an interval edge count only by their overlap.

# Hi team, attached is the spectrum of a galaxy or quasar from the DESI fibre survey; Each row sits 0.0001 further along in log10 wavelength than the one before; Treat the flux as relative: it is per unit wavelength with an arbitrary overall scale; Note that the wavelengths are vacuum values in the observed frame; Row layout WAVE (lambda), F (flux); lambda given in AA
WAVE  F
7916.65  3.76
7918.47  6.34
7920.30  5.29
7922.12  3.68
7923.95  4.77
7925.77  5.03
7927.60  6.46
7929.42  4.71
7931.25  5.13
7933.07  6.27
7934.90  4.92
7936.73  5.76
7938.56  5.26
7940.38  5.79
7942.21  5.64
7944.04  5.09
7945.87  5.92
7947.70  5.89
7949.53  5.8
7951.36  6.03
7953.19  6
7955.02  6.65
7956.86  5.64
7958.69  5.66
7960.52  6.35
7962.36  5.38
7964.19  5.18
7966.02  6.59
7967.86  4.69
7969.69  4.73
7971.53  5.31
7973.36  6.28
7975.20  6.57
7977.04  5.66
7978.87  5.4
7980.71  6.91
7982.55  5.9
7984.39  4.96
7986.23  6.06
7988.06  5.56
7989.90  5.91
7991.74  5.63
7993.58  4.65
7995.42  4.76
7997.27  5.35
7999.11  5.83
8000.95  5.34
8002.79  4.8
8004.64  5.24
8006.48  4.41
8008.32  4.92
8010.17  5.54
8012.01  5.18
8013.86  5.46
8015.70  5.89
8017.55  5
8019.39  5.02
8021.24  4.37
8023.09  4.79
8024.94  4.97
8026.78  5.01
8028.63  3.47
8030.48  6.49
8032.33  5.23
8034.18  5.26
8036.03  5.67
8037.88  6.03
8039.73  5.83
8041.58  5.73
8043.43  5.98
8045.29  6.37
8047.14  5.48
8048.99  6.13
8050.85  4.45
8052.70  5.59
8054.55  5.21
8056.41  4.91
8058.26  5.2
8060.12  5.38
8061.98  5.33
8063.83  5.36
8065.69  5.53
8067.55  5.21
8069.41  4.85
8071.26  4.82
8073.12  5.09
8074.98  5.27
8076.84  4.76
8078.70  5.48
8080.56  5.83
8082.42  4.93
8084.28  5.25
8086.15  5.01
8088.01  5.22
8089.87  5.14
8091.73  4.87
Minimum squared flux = 22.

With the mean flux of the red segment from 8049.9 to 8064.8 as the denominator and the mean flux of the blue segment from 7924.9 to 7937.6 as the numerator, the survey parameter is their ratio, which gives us 1.06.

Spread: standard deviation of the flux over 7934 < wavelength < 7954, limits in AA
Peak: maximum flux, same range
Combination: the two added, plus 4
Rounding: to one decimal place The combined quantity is 10.4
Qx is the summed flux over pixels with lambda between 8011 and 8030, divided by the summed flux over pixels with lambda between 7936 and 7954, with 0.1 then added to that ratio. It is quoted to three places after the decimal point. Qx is 0.960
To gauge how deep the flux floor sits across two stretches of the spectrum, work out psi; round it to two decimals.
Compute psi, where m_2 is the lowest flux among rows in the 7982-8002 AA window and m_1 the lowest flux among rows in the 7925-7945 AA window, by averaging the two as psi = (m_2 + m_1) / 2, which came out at 4.68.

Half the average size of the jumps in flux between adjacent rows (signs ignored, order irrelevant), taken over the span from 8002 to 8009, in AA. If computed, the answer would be 0.30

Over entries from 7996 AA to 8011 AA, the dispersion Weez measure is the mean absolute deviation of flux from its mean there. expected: 0.35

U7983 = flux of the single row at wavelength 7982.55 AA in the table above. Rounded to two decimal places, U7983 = 5.90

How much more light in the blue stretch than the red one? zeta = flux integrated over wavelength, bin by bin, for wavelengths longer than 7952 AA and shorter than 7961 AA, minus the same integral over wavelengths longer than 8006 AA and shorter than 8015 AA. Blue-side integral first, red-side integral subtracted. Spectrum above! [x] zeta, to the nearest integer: 8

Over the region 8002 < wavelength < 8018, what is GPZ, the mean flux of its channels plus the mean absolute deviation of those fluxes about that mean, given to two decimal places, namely 5.50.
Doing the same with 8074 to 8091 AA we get 5.43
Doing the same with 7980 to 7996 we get 6.14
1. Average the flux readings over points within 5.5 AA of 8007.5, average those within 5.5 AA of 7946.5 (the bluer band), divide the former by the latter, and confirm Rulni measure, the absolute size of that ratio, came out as 0.88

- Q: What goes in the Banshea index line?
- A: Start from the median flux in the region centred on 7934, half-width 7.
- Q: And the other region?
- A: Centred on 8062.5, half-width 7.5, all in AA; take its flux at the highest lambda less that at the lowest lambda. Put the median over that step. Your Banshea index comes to -92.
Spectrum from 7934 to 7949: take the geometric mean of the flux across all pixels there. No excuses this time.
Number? 5.52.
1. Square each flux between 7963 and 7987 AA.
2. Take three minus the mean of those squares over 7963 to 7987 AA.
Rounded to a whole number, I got -30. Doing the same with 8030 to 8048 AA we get -31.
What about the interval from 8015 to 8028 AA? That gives -22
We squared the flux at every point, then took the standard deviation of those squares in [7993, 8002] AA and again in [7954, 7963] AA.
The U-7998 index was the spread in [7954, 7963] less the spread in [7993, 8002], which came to 1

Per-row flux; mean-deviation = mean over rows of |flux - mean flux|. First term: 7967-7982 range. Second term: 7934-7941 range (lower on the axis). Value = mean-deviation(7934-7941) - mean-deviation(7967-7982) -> -0.3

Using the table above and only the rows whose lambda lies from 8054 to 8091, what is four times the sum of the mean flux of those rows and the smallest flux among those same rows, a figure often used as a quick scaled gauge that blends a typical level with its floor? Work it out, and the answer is 39.8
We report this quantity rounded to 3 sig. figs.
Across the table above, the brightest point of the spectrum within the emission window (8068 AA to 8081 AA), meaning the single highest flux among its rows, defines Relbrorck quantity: 5.83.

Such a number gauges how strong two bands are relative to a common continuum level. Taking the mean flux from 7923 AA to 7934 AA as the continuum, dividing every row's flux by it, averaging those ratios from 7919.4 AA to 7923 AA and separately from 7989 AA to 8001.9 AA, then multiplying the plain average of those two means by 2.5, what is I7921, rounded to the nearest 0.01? 2.28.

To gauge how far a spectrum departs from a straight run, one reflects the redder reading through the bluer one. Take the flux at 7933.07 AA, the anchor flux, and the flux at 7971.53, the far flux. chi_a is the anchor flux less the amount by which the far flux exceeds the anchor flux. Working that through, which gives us 7.2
